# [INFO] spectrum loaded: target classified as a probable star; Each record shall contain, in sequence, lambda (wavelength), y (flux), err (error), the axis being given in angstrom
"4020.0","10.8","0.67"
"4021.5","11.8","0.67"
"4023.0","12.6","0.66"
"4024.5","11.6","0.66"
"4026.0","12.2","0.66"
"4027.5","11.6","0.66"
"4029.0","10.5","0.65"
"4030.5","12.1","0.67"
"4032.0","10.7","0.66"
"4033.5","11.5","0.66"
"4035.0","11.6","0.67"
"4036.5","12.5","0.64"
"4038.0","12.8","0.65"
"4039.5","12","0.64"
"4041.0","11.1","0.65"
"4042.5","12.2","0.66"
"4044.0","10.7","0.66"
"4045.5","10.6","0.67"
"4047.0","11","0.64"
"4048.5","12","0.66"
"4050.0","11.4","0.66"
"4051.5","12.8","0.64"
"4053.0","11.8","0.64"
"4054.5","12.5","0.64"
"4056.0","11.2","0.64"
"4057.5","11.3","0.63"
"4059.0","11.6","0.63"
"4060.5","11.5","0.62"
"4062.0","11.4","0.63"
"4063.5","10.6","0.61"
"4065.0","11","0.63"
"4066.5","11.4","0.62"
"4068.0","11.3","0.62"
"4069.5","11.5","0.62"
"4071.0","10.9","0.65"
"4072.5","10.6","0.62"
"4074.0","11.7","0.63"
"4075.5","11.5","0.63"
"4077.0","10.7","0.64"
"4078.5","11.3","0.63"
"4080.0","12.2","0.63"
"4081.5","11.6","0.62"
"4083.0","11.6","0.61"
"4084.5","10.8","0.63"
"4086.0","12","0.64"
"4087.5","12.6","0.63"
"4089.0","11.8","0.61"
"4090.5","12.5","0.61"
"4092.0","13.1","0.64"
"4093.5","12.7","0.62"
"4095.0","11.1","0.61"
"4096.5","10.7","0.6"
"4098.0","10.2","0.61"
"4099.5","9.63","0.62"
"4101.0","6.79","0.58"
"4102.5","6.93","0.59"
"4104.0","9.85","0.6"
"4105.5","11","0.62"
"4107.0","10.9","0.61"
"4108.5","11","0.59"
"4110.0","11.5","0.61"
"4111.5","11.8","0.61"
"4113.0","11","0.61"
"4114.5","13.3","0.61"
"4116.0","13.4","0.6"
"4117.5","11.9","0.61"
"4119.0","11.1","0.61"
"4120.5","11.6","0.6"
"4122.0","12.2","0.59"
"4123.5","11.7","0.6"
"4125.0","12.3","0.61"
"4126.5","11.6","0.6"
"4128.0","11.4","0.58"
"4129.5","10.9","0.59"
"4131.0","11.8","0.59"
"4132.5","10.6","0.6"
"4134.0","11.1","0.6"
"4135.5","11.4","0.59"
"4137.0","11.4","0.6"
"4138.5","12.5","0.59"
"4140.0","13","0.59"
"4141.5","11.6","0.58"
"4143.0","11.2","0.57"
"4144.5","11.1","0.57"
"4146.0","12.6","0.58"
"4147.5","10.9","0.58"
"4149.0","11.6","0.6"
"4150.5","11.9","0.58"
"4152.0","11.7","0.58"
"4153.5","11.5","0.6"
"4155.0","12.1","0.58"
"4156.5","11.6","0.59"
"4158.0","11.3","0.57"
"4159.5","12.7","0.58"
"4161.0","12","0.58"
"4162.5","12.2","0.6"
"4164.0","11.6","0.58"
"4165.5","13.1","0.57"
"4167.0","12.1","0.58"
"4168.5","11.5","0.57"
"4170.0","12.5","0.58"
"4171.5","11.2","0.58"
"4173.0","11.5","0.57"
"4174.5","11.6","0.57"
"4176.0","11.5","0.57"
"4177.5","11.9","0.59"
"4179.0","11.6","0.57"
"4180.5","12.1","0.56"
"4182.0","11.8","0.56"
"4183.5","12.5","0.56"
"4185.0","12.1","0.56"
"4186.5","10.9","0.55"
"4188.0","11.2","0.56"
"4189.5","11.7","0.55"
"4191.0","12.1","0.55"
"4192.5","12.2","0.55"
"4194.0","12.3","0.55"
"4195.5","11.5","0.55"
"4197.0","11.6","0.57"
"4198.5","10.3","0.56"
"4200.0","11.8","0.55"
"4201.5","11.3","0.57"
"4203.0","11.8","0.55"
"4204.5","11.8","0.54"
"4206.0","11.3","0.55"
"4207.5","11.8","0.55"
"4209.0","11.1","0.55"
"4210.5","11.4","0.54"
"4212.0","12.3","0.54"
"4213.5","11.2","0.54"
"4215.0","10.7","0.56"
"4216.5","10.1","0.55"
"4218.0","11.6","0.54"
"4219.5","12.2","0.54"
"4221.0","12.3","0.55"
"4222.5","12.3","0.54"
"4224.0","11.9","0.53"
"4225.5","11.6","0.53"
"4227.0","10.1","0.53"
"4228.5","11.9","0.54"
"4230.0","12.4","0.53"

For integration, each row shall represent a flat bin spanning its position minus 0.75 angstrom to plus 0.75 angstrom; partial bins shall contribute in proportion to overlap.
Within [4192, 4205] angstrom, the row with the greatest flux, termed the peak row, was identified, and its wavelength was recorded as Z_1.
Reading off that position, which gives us 4194.0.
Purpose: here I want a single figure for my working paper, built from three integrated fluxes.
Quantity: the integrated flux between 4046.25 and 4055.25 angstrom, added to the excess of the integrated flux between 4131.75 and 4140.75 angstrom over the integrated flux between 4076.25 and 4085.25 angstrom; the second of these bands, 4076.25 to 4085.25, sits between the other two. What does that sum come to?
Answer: 110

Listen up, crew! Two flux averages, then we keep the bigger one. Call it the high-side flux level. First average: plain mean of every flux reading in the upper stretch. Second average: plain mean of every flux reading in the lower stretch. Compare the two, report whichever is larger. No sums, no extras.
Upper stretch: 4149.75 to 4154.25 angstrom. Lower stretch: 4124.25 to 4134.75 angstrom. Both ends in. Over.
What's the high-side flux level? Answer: 11.70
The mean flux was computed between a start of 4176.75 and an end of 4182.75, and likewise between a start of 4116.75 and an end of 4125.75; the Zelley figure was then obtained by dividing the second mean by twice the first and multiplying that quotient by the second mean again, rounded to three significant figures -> 5.88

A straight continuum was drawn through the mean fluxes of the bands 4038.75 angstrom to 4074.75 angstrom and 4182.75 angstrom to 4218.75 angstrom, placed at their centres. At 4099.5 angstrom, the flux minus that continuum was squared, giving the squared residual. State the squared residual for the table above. 3.3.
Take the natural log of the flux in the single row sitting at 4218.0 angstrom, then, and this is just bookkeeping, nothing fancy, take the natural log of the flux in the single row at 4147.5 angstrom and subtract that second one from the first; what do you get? 0.06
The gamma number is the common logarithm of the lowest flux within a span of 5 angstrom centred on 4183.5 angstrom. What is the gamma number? 1.07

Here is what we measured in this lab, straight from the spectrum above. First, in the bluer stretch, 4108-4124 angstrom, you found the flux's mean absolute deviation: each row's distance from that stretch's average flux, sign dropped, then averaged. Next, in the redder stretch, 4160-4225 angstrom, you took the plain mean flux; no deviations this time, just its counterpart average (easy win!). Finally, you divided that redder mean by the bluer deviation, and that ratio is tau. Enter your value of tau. 19.3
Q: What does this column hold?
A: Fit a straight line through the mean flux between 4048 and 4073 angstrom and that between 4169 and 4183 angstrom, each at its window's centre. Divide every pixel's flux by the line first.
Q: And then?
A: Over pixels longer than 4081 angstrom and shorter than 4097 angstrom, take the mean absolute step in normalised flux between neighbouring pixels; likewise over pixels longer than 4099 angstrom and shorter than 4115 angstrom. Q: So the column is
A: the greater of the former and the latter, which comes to 0.096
